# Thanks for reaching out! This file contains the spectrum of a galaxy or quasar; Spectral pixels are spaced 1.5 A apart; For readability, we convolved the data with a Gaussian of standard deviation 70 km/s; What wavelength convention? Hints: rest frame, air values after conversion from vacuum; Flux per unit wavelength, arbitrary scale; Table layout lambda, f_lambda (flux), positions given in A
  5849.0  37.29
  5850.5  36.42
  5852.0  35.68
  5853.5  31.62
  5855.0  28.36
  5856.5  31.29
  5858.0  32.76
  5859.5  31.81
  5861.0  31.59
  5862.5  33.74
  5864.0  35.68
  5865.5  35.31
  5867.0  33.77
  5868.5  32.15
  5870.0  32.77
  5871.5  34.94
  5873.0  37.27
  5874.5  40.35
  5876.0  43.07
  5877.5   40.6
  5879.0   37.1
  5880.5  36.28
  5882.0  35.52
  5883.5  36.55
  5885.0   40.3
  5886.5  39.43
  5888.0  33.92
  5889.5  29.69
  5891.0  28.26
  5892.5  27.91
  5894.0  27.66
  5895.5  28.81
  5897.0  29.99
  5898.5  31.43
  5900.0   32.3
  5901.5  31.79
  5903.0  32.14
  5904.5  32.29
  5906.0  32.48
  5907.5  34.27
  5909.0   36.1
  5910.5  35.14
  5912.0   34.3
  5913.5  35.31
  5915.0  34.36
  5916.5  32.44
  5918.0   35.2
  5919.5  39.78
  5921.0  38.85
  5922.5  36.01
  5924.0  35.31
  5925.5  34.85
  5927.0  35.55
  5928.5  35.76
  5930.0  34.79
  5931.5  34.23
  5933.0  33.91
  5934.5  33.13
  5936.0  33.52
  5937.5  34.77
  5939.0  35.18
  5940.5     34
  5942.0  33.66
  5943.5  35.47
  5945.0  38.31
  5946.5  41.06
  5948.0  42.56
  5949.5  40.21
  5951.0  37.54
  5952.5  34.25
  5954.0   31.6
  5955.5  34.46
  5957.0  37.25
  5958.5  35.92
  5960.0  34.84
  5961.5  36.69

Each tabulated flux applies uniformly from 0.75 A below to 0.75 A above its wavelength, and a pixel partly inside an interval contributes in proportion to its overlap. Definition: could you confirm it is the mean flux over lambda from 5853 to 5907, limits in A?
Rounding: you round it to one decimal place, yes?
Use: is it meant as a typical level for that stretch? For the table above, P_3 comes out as 33.6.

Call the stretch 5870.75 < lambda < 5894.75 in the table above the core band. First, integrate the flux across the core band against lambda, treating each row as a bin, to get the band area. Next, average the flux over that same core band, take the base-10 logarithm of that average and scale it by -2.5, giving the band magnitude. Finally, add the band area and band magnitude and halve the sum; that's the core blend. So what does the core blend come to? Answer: 425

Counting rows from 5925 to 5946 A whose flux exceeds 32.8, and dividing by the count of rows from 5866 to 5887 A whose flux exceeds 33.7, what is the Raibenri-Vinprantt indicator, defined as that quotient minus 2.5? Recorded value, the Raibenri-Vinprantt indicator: -1.33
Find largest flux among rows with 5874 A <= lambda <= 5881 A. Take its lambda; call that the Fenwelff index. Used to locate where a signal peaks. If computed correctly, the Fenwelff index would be 5876.0 A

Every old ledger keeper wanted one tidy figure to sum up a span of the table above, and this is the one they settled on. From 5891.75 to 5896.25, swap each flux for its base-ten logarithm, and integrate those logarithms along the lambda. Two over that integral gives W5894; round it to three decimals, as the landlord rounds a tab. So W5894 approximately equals 0.307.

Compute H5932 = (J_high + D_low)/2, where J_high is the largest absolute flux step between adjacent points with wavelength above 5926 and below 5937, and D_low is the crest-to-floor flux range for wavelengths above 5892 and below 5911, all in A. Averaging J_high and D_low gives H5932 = 4.7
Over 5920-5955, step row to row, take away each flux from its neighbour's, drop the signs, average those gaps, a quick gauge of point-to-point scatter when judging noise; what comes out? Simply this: 1.41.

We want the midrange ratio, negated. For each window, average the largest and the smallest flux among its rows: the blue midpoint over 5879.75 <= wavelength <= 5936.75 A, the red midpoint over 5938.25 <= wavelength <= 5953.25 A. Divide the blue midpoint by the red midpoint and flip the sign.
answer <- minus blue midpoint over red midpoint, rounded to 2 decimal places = -0.89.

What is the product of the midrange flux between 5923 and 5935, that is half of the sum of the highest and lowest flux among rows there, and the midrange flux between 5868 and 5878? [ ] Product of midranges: 1295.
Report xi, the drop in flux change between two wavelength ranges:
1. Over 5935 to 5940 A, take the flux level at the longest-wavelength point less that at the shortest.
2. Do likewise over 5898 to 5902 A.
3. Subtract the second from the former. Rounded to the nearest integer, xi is 1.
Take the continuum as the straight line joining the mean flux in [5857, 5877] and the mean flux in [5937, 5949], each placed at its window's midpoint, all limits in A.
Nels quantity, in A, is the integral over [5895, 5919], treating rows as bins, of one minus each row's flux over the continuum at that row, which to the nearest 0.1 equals 2.0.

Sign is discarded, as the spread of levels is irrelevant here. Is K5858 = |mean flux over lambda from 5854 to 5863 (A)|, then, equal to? 32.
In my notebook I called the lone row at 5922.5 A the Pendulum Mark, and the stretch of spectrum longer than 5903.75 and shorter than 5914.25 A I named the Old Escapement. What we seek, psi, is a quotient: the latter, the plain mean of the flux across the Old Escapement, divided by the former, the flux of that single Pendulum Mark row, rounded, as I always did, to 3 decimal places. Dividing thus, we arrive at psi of 0.952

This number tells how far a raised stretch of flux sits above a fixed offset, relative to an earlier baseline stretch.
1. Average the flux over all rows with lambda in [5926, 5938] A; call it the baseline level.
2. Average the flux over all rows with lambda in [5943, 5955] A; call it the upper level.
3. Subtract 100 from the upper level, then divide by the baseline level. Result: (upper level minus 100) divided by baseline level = -1.81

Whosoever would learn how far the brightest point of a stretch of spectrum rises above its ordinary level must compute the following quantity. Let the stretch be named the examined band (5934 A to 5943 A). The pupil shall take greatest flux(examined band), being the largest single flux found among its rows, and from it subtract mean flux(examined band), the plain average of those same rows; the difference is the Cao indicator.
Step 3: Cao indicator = 1.1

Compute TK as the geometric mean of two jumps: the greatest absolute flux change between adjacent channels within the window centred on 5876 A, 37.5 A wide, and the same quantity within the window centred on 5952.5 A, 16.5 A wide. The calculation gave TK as 4.3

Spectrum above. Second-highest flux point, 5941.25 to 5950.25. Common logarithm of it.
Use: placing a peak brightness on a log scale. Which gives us 1.61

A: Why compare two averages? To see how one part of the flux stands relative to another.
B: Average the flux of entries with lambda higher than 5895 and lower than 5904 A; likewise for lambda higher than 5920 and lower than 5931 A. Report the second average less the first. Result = 4.8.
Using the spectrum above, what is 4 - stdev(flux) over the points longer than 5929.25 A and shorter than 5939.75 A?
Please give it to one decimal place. 3.3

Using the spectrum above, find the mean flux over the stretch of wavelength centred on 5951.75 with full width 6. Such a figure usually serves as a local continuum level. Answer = 36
